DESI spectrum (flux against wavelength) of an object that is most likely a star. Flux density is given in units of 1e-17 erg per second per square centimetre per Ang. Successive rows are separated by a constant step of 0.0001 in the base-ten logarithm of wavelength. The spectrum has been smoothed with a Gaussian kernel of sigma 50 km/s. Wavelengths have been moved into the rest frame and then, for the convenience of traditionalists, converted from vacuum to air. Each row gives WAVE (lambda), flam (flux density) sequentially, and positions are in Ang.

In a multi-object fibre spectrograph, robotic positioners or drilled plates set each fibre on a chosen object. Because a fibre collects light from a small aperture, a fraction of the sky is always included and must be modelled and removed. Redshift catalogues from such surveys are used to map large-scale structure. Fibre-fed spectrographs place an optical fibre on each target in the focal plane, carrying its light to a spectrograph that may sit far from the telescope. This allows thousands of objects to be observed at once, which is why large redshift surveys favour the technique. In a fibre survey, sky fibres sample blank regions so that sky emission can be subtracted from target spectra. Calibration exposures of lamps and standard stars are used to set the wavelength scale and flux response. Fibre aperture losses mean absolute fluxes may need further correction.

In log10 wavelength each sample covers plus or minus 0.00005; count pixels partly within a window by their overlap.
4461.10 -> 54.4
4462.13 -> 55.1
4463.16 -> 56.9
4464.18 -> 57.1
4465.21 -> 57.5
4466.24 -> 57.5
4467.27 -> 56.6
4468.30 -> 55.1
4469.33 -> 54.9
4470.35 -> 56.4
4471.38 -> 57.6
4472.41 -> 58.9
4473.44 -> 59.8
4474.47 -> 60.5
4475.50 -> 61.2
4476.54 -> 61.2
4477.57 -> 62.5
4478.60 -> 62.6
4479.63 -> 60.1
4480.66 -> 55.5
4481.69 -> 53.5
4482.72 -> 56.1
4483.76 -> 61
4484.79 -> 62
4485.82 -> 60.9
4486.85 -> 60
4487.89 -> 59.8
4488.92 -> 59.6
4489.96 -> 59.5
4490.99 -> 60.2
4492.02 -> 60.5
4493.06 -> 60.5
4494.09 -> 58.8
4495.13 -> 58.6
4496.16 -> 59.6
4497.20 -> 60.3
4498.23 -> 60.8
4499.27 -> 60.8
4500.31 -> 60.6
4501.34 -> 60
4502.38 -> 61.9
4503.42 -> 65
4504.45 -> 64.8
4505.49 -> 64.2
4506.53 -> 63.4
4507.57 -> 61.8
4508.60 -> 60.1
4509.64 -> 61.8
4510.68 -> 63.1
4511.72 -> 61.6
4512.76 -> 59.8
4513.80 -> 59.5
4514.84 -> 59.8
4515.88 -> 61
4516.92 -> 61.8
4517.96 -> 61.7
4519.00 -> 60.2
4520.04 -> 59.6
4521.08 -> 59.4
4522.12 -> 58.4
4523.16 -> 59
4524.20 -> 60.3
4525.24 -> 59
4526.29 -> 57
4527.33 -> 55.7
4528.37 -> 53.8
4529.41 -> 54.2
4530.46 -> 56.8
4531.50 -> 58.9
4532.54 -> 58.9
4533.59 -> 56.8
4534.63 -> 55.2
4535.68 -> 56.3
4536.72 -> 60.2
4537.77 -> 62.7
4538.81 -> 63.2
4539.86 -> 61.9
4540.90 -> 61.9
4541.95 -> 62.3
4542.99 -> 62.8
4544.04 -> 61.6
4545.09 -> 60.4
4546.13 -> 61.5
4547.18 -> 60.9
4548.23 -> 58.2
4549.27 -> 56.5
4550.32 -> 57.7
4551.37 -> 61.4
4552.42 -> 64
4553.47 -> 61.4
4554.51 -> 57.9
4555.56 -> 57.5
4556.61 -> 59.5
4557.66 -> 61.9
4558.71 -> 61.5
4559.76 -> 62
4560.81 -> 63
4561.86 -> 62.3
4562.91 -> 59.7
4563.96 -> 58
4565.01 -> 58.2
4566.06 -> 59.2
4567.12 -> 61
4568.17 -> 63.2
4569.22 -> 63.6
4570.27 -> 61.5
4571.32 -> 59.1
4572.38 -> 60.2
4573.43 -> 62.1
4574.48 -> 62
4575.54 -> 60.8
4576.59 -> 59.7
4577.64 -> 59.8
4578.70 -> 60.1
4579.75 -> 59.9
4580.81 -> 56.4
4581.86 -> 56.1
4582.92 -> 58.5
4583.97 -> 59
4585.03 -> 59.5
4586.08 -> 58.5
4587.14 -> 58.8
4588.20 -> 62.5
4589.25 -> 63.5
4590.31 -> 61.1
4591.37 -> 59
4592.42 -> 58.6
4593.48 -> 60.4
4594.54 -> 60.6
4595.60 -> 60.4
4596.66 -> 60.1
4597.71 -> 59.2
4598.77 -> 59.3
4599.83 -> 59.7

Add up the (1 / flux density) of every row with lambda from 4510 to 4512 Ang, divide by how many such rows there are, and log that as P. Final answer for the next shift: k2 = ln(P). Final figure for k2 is -4.13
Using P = 0.0160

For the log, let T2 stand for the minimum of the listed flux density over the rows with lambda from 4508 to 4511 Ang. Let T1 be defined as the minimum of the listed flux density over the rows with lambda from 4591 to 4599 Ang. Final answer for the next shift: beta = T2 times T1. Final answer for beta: 3522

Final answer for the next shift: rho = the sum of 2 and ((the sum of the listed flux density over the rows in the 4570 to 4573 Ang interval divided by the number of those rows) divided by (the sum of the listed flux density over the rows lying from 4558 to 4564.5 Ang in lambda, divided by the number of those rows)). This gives 2.99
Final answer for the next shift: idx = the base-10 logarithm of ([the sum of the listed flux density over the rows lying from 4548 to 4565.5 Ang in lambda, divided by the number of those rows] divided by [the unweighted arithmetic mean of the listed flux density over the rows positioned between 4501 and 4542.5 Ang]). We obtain -0.0002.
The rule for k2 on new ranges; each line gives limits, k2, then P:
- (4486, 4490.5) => -4.09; 0.0167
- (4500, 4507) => -4.14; 0.0159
